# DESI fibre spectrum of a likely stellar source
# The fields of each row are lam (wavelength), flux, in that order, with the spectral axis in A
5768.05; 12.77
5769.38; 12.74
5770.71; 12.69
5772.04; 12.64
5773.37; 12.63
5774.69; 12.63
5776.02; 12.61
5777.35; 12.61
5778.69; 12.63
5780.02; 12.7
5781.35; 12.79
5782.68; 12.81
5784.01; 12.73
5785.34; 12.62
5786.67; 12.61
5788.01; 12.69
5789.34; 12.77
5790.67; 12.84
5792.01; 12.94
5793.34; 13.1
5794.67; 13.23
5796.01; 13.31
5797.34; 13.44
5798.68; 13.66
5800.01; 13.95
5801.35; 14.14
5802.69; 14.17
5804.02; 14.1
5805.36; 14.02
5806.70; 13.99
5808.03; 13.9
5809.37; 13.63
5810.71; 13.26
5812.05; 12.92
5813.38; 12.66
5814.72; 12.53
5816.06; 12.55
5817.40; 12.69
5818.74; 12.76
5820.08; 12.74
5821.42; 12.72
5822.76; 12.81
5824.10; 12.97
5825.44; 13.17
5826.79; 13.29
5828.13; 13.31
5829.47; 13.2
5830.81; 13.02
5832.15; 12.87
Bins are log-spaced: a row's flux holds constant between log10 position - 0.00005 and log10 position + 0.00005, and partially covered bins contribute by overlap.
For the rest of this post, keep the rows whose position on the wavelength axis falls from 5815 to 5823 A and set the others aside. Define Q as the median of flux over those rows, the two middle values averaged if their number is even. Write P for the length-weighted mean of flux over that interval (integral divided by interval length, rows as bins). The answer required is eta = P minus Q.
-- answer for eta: -0.03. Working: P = 12.7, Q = 12.7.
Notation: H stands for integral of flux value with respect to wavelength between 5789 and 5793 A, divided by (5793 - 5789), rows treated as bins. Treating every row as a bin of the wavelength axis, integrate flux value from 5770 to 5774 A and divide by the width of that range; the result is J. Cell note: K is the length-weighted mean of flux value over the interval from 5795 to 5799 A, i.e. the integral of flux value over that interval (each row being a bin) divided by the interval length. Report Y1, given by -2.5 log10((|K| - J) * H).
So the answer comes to -2.5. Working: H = 12.88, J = 12.64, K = 13.41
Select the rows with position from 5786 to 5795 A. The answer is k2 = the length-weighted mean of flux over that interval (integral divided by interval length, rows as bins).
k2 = 12.9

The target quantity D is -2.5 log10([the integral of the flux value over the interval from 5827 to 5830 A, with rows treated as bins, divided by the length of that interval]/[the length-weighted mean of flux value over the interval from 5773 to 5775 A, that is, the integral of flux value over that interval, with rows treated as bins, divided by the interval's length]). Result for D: -0.05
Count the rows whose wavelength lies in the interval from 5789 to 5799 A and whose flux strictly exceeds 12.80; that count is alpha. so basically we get 7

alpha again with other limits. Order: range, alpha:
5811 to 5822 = 1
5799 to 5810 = 8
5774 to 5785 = 1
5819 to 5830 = 6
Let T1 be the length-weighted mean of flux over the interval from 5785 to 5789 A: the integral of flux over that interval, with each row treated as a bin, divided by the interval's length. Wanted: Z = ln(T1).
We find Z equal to 2.54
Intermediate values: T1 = 12.6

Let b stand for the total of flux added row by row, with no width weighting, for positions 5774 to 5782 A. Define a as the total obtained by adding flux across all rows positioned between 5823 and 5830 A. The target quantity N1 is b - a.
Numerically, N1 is 10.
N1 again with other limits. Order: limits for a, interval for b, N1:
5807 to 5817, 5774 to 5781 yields -28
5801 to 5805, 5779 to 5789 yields 47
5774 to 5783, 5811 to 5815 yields -51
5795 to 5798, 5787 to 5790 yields -1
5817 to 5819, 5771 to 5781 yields 63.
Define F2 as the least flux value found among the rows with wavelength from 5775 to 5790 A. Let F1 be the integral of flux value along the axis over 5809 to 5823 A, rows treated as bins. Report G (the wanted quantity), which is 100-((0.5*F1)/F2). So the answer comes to 92.9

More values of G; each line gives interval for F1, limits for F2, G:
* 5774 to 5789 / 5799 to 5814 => 92.5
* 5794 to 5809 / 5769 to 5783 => 91.8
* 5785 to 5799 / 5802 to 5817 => 92.7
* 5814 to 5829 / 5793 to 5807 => 92.6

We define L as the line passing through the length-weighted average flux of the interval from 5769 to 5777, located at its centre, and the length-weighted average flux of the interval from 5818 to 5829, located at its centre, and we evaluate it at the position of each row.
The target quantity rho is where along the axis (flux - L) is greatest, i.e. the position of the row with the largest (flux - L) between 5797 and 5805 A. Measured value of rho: 5802.69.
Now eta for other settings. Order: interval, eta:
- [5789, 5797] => 0.05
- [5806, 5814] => -0.04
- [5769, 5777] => 0.03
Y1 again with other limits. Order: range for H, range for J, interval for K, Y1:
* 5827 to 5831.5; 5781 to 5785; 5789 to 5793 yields -0.3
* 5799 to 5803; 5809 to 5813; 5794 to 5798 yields -0.6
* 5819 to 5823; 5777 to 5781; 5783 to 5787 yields 0.4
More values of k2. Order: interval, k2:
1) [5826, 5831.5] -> 13.2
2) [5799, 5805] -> 14.1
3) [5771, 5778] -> 12.6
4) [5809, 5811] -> 13.4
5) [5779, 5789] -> 12.7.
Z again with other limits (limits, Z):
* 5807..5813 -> 2.60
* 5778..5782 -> 2.54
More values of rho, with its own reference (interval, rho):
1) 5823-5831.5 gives 5828.13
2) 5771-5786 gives 5782.68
